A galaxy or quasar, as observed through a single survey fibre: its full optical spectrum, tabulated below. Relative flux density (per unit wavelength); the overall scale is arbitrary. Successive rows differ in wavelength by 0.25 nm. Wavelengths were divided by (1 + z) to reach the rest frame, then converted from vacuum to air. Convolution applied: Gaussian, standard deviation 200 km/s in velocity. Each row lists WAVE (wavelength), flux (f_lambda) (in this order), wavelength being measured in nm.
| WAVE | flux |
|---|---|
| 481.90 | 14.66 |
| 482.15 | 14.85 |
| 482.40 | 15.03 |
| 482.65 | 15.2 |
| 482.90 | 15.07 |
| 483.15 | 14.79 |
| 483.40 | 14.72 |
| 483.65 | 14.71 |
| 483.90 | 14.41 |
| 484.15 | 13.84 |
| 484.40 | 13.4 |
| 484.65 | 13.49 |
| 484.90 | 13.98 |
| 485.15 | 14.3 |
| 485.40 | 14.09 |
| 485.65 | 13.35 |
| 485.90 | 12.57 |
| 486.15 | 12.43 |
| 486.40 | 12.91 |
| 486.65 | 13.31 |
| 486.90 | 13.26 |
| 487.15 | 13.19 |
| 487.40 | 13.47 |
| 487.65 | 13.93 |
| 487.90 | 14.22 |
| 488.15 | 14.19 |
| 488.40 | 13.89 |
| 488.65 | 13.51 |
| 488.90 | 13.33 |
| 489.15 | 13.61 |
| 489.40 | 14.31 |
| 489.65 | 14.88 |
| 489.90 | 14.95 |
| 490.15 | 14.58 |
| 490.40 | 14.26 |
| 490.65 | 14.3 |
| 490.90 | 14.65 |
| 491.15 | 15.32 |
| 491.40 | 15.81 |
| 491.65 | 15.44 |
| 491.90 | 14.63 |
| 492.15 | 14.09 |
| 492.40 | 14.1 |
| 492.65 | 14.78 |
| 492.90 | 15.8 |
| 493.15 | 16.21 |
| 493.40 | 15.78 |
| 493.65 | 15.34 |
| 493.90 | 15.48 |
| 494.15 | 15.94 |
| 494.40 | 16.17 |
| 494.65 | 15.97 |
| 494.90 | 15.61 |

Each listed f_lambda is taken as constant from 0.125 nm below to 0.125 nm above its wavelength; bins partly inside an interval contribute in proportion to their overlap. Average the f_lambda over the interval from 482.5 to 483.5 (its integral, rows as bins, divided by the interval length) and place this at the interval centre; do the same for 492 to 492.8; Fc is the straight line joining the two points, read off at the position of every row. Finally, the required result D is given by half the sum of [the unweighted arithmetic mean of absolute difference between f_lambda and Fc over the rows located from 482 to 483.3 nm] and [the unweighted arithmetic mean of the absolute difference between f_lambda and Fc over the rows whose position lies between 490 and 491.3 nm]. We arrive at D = 0.22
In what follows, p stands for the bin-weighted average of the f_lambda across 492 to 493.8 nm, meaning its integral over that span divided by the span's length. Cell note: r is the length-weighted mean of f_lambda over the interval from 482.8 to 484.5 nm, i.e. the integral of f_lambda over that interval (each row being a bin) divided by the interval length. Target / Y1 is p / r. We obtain 1.05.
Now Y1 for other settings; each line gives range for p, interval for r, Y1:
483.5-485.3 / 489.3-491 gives 0.96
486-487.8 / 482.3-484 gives 0.89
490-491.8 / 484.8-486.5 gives 1.11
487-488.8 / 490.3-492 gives 0.92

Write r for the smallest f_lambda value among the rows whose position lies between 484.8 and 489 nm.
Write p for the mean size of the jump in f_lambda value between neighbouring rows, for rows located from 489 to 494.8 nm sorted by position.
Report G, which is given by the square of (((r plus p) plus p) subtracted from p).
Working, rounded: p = 0.42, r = 12.43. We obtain 165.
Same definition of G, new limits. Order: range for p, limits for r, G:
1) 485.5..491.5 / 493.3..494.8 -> 246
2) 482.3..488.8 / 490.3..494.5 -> 207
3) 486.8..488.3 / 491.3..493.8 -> 205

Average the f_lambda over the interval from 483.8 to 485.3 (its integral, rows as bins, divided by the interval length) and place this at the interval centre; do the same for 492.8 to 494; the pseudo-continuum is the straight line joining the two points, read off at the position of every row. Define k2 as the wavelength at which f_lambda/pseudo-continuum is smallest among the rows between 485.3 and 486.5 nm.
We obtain 486.15 nm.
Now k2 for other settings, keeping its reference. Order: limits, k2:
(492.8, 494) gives 493.65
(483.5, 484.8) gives 484.40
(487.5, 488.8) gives 488.65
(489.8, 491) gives 490.65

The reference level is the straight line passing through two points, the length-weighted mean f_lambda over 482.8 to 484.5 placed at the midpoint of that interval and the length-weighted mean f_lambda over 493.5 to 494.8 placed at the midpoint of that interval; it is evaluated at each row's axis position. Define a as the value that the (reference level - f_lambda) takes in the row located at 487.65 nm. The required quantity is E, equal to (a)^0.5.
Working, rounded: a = 1.0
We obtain 1.01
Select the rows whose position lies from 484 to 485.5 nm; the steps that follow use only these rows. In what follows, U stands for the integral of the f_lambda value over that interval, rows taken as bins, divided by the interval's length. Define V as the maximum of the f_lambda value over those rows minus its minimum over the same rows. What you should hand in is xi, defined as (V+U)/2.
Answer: 7.38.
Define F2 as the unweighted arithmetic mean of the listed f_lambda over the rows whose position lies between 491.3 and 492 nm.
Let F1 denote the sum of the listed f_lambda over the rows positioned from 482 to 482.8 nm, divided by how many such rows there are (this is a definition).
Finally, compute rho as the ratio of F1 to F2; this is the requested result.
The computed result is 0.98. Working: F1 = 15.0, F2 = 15.3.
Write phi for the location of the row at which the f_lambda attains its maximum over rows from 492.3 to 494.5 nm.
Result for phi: 493.15 nm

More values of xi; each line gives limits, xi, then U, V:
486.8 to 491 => 7.90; 14.0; 1.76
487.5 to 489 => 7.37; 13.8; 0.89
